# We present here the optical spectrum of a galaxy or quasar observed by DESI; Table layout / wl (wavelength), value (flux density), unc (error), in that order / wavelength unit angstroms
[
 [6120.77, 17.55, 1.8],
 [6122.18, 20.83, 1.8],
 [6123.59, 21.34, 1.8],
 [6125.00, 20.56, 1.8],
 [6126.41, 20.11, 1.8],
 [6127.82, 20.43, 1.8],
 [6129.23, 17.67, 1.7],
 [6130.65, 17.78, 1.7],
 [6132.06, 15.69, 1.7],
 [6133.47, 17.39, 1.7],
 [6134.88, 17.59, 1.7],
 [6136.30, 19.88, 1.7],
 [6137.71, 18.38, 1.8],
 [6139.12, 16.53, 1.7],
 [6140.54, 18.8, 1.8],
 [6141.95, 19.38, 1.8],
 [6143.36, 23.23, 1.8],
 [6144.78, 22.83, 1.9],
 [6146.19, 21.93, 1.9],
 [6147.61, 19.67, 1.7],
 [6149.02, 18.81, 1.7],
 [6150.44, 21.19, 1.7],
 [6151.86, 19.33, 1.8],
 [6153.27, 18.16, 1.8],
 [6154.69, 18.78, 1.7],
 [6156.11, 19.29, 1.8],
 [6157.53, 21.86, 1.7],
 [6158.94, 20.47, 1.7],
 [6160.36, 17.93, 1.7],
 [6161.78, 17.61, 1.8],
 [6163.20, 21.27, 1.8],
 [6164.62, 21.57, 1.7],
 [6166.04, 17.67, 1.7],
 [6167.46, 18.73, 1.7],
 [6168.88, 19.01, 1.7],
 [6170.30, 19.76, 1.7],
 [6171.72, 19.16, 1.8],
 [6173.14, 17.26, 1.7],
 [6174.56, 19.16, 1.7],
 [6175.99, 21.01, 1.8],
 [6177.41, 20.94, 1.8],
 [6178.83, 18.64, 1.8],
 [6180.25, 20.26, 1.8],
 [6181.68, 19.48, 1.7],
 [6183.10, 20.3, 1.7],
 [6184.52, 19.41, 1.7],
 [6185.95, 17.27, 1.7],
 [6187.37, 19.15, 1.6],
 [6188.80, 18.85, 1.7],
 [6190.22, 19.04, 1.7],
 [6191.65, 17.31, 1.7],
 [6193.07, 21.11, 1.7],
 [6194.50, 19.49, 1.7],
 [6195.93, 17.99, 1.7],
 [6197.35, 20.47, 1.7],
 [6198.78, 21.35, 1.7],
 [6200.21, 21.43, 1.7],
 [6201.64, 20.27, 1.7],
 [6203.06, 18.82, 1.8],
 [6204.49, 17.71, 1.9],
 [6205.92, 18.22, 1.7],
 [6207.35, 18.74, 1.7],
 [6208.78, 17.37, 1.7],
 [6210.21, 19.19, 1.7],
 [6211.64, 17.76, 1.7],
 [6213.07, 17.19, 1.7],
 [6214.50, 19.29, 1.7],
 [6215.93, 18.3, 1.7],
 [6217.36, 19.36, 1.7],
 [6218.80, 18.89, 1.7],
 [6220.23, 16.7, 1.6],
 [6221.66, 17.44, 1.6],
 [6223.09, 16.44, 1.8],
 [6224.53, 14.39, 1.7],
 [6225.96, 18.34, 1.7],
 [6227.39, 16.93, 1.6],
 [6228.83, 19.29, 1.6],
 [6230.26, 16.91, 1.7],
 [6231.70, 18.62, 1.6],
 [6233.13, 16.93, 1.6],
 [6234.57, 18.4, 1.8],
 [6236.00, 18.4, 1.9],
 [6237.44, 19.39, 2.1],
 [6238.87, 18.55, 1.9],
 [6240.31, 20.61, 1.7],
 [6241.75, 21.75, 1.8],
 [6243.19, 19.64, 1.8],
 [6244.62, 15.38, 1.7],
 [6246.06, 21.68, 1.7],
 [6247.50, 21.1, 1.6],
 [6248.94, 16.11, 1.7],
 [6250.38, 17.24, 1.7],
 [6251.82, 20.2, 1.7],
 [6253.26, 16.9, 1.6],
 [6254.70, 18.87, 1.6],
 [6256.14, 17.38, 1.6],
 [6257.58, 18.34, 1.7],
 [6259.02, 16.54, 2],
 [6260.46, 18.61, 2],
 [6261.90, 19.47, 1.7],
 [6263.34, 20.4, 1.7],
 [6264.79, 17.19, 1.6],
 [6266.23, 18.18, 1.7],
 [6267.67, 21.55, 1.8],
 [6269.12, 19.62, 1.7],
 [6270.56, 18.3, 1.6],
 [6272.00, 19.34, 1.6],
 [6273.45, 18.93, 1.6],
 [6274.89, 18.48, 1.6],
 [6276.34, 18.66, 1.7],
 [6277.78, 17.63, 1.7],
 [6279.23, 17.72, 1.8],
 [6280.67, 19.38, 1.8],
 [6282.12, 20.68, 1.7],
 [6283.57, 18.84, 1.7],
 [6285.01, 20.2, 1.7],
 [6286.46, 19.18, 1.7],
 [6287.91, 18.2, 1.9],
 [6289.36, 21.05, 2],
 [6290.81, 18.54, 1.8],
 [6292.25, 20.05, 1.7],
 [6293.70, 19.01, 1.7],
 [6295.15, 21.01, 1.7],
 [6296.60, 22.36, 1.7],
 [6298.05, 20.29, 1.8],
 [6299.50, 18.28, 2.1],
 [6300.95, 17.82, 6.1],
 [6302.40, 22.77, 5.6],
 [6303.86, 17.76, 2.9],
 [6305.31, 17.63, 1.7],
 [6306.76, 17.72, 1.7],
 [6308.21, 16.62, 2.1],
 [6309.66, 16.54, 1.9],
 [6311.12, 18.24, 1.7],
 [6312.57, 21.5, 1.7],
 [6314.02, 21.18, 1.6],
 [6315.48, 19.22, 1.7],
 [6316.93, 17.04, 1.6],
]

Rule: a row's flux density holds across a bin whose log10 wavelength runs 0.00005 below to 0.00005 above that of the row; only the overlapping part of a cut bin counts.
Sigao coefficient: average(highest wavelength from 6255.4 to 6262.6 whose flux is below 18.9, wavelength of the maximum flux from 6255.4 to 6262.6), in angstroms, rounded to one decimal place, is 6261.2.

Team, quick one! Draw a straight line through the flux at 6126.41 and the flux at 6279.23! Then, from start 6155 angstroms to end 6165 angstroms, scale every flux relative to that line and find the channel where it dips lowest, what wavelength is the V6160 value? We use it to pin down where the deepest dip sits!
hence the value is 6161.78 angstroms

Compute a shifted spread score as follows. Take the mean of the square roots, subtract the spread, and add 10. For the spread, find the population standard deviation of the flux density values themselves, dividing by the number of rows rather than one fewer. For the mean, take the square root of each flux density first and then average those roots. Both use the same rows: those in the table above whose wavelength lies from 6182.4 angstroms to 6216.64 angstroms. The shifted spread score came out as 13.1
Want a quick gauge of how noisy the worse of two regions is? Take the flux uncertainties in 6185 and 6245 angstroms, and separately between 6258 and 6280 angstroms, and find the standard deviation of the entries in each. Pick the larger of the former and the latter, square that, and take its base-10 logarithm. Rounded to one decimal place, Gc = -1.8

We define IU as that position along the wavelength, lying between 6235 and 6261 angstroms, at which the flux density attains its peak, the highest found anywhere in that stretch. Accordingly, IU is 6241.75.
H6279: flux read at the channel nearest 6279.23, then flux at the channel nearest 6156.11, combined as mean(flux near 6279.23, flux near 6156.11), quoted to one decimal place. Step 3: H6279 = 18.5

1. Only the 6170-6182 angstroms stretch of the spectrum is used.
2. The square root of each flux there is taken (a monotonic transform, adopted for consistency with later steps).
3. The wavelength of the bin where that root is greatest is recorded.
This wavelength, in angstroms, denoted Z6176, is 6175.99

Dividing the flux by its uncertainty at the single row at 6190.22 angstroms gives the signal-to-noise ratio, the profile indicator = 11.2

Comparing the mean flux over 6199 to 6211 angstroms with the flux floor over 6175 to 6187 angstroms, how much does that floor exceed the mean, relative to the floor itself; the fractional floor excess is -0.10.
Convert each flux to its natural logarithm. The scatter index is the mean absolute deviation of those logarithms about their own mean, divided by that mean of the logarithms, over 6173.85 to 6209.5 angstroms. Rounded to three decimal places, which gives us 0.019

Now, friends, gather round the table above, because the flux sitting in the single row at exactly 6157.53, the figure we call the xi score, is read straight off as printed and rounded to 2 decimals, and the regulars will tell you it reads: 21.86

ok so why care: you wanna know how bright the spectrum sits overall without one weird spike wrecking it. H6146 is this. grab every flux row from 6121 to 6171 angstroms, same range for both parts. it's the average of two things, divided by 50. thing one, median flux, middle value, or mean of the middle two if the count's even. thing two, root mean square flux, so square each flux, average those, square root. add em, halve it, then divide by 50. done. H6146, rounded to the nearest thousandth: 0.389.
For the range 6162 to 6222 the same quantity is 0.382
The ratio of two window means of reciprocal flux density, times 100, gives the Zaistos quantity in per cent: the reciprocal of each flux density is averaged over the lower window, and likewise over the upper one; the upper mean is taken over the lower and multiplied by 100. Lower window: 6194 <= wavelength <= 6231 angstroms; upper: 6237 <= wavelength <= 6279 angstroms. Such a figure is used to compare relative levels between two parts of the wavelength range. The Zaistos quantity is 98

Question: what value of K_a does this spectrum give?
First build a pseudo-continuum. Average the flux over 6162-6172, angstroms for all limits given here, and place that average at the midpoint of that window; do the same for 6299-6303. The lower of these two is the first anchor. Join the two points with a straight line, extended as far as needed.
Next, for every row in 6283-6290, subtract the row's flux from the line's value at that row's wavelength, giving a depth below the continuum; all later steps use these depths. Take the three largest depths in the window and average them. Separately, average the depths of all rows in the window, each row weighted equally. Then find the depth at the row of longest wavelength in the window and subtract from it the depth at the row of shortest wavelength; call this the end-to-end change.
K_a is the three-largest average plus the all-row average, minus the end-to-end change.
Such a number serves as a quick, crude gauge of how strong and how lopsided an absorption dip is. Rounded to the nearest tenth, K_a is 3.2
